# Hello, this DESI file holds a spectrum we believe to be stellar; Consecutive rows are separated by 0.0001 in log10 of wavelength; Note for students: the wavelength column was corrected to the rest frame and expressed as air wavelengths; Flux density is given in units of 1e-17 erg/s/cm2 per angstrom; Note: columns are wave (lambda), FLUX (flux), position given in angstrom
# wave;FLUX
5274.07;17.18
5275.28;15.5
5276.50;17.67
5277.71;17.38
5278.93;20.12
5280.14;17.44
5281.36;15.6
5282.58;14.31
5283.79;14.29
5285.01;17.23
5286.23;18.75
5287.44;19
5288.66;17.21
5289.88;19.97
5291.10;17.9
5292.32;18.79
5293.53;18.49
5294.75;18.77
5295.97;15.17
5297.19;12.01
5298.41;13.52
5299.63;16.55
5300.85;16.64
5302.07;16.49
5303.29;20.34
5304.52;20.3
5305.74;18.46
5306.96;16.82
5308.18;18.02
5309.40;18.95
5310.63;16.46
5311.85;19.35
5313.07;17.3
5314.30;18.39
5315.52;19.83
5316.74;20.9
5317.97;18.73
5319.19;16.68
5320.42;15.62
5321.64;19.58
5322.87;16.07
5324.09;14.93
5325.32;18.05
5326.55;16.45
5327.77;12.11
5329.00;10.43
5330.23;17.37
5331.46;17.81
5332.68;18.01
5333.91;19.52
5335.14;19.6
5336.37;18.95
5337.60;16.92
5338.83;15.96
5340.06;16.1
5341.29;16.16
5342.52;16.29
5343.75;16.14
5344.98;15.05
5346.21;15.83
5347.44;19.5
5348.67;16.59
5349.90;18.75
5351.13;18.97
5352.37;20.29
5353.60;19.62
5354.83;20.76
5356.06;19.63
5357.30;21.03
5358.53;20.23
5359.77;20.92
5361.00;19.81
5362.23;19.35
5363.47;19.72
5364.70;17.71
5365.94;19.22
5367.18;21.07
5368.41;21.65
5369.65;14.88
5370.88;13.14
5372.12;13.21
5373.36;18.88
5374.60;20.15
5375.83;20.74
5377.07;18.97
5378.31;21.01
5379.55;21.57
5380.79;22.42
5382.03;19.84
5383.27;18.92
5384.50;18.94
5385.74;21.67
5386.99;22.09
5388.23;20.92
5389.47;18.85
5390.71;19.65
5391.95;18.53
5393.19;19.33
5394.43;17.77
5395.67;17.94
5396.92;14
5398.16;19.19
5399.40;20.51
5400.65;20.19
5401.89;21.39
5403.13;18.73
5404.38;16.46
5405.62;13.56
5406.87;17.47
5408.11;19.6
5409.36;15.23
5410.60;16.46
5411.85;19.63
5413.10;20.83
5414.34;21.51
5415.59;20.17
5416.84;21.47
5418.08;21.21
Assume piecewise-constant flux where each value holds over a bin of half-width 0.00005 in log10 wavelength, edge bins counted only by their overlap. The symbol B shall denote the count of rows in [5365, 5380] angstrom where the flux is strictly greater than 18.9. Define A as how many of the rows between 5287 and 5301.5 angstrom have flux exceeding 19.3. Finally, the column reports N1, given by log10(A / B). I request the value -0.9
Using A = 1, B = 8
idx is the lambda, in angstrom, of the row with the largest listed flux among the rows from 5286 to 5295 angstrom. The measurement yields 5289.88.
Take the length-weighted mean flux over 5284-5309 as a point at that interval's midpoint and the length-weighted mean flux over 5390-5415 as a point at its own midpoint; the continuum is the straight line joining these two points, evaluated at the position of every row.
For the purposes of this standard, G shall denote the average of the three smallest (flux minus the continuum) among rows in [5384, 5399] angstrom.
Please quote -1.8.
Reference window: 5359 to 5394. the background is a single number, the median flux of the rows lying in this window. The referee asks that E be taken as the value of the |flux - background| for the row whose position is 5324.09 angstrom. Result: 4.8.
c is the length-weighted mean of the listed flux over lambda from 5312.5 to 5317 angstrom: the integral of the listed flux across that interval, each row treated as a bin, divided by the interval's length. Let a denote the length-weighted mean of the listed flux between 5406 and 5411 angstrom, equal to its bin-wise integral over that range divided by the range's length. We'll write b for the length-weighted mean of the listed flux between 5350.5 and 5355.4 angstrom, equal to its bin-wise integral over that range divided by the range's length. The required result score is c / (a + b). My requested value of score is 0.514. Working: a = 17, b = 19.9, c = 19.0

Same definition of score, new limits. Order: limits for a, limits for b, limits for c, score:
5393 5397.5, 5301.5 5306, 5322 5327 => 0.459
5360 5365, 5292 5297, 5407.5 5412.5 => 0.483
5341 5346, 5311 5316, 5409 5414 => 0.534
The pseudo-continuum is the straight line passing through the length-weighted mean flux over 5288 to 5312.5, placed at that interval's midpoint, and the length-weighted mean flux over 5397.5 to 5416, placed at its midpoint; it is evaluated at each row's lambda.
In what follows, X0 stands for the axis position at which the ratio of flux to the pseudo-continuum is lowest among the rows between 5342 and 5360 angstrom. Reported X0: 5344.98 angstrom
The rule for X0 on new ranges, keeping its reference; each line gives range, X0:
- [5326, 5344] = 5329.00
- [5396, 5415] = 5405.62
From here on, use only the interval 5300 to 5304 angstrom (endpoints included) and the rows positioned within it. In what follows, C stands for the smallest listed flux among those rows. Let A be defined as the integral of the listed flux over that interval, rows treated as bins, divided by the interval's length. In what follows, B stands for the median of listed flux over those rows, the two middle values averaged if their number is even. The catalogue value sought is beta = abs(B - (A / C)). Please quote 15.6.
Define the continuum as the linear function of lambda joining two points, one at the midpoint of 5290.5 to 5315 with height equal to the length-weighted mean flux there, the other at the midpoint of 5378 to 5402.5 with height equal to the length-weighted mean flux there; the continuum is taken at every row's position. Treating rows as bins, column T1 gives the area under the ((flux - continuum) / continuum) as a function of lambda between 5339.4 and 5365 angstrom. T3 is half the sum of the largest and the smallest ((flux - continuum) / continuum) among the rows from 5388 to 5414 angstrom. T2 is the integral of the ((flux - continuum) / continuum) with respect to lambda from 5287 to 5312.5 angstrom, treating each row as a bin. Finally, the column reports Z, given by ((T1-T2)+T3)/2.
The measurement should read -0.38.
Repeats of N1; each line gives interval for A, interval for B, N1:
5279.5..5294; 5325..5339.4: -0.5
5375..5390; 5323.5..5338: 0.4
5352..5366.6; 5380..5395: 0.0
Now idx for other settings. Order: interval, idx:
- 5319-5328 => 5321.64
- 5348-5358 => 5357.30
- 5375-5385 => 5380.79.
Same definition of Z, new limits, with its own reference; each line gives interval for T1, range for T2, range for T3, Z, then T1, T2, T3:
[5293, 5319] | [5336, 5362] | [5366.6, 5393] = 0.33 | 0.19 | -0.5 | -0.08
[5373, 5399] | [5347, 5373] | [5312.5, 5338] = -0.01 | 0.01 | -0.1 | -0.13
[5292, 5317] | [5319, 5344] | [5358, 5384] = 1.14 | 0.19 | -2.2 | -0.08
